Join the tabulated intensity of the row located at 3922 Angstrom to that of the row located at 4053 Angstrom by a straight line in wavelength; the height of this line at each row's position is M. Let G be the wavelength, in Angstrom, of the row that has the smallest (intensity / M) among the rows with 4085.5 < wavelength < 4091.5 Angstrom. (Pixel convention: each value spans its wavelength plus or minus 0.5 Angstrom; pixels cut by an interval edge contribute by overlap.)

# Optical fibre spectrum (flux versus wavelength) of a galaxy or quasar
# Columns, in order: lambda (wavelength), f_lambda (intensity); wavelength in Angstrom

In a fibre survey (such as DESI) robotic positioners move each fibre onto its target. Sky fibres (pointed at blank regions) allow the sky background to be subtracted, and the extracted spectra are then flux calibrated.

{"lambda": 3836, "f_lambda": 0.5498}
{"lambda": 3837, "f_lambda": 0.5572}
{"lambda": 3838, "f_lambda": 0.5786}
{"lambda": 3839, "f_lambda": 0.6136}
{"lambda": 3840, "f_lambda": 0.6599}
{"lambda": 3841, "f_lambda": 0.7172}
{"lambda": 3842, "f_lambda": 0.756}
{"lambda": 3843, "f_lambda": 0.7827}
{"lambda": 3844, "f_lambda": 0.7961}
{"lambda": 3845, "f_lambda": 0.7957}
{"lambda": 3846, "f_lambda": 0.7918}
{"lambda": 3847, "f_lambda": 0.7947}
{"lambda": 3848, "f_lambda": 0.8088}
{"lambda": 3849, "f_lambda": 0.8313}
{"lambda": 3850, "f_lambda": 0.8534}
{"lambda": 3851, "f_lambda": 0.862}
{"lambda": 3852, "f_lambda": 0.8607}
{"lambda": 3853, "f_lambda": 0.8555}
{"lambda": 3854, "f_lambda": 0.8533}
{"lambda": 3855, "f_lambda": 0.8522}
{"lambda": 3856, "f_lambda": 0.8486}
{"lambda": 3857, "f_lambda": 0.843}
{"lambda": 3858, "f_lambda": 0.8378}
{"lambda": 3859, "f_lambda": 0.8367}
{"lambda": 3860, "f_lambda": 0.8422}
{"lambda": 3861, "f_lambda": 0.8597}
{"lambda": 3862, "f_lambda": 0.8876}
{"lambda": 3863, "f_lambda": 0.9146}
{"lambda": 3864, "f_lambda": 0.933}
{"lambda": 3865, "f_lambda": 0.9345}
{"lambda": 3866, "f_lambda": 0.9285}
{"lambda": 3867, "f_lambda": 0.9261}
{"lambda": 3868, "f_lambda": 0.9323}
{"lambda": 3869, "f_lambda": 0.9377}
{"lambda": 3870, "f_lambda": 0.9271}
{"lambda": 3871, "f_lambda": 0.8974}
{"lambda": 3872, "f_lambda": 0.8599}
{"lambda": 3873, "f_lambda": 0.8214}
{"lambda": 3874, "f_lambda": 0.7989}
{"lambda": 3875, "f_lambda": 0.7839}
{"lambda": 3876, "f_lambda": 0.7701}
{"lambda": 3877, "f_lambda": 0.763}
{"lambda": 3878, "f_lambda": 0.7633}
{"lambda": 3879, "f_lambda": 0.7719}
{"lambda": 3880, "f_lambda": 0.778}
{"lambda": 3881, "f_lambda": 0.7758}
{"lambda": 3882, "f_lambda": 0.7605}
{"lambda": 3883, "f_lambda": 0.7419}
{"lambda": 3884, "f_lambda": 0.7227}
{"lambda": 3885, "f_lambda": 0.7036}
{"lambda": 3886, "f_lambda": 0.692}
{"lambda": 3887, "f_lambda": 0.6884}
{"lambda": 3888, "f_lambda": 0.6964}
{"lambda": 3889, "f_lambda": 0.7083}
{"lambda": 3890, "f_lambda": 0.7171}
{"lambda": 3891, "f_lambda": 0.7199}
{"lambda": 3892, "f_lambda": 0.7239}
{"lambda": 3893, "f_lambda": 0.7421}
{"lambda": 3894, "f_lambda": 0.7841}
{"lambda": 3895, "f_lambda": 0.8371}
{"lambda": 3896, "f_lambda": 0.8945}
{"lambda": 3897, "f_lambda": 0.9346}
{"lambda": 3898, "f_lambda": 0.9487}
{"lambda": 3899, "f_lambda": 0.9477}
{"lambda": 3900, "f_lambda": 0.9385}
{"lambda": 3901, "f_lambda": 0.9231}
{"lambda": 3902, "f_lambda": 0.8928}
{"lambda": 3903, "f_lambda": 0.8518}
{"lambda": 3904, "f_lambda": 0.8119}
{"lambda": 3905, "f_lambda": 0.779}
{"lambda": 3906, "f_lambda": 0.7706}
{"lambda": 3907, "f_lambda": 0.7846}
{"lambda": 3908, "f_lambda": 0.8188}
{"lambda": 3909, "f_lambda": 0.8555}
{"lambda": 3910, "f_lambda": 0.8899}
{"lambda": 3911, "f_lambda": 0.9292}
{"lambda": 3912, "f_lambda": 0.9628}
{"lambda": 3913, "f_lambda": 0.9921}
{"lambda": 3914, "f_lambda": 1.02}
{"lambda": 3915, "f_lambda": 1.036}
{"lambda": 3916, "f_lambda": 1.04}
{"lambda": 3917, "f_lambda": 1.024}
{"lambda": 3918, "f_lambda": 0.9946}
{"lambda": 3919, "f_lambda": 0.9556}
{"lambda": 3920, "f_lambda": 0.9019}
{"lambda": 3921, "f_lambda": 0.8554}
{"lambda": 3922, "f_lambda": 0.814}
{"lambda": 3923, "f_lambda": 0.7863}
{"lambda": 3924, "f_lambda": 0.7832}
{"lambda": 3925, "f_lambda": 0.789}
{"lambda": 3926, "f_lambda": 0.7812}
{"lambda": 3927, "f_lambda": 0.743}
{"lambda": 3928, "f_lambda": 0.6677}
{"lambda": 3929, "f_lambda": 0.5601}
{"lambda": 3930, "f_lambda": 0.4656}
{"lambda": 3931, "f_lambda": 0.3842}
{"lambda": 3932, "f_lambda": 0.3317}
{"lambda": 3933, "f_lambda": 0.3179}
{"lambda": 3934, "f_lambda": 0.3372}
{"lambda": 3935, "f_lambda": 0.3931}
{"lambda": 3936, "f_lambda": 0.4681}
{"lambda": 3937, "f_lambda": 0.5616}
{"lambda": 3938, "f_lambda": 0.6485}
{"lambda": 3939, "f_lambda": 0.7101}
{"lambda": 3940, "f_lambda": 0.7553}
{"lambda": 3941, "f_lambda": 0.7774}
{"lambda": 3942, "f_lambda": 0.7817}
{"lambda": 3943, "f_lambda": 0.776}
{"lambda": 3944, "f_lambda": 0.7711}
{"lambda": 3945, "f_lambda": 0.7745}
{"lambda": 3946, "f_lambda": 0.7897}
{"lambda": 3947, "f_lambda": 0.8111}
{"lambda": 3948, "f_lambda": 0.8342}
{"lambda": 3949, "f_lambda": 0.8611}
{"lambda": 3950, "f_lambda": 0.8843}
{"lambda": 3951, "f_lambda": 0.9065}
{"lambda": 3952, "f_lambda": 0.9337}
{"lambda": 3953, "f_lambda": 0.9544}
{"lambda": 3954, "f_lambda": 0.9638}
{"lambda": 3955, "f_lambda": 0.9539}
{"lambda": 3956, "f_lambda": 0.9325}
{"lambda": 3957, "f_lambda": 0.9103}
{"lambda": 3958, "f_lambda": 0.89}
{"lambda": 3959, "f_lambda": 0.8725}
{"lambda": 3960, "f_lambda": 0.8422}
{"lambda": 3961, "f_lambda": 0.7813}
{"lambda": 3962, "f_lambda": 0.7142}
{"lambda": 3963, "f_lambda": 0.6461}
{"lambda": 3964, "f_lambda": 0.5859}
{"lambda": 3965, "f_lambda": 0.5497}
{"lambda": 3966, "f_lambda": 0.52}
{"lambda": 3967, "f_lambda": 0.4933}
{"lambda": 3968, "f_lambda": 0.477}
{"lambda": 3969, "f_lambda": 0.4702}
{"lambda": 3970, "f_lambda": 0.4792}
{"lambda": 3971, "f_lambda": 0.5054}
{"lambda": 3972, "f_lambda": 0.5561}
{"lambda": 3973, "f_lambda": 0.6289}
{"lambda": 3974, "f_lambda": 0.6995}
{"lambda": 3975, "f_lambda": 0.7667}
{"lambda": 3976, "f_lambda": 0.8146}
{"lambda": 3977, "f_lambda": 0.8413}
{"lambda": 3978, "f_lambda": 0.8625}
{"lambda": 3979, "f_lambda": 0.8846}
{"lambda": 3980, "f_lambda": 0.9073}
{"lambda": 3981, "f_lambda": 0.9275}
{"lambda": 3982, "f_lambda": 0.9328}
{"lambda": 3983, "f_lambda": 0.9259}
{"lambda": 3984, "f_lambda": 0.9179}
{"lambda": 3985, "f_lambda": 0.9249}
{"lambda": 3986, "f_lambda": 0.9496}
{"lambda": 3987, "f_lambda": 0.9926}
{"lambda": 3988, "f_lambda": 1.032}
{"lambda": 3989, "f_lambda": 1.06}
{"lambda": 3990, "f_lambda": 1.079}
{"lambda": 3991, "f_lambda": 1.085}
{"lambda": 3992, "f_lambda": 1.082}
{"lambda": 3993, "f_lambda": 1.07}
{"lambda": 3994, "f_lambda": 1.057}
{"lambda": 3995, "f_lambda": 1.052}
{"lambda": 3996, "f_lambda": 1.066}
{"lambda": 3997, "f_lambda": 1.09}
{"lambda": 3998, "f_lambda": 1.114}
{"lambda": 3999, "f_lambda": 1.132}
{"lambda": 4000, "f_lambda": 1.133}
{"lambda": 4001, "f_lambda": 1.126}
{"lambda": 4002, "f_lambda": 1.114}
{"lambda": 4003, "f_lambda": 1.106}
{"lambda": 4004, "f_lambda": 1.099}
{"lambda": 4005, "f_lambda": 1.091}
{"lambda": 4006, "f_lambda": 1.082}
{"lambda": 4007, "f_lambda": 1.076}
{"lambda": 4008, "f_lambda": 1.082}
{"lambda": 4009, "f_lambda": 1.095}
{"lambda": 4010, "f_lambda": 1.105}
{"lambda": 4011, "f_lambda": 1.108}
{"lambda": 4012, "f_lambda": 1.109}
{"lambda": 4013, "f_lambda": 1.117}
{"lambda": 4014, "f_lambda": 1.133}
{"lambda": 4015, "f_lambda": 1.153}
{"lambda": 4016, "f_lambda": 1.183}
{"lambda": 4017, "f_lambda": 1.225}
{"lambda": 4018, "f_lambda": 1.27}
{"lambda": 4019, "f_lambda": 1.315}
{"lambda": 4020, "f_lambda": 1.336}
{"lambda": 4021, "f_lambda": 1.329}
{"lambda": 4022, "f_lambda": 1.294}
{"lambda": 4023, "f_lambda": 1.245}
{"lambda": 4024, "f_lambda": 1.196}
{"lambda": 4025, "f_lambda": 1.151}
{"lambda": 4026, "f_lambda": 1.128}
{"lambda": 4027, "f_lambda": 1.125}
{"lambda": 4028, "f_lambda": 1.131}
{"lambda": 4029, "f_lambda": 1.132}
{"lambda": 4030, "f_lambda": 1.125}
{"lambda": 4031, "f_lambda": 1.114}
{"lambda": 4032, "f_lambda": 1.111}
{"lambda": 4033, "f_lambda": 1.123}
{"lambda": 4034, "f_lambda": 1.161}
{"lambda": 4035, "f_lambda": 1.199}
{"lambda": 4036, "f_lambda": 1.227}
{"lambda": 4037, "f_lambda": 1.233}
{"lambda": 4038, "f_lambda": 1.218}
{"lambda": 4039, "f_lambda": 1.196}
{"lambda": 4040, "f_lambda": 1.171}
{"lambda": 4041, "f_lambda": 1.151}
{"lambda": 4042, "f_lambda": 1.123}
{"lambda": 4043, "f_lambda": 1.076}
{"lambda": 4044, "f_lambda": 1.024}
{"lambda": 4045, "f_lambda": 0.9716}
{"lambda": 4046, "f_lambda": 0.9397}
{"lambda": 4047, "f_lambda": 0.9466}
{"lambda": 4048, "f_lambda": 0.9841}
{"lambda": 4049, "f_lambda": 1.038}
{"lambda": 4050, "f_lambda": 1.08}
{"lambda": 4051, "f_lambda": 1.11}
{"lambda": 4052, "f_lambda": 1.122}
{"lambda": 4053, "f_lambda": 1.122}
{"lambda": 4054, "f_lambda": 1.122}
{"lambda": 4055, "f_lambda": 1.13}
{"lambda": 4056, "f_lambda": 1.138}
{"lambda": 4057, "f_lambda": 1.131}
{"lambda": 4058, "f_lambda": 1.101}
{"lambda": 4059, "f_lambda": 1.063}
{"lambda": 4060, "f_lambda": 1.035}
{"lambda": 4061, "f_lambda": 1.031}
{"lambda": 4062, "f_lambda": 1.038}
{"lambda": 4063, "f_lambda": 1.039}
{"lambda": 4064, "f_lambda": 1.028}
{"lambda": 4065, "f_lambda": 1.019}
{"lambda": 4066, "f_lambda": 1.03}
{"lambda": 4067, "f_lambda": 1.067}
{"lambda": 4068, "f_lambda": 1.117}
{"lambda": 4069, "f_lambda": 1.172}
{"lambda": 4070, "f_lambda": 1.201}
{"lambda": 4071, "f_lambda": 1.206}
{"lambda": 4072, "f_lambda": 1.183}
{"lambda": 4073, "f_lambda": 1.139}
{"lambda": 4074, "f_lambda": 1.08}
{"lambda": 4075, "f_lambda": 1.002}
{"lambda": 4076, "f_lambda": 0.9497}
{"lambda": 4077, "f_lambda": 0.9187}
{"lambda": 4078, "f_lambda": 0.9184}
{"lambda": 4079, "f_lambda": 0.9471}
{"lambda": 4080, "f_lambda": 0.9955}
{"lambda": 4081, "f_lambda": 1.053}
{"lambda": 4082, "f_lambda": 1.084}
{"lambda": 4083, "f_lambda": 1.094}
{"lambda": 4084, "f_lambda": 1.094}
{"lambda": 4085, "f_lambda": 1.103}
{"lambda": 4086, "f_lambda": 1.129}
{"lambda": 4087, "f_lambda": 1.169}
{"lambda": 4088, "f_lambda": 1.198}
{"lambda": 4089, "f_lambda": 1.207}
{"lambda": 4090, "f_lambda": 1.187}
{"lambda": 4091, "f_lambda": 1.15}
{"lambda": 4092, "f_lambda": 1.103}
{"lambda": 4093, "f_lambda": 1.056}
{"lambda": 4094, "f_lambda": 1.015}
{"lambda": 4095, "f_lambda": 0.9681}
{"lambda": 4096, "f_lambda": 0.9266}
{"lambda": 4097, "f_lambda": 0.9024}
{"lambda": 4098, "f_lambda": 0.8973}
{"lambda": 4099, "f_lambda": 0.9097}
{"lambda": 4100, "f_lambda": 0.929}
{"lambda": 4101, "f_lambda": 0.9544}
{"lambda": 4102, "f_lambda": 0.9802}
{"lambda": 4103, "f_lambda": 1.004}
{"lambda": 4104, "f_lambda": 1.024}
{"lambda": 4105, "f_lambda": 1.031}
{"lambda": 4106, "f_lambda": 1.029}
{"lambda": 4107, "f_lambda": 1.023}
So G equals 4086 Angstrom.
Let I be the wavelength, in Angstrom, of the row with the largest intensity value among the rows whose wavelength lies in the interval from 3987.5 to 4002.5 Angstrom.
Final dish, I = 4000 Angstrom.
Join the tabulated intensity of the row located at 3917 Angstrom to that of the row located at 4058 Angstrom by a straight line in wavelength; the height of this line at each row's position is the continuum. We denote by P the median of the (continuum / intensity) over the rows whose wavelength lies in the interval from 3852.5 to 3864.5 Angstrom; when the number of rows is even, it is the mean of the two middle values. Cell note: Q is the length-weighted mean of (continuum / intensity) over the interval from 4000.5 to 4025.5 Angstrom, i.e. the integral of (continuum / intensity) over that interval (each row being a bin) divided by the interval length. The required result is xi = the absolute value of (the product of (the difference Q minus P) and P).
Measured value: 0.27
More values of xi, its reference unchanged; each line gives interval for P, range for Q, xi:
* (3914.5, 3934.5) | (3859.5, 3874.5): 0.25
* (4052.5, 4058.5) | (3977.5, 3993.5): 0.11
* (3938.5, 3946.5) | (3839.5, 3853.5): 0.13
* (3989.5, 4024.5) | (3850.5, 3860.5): 0.19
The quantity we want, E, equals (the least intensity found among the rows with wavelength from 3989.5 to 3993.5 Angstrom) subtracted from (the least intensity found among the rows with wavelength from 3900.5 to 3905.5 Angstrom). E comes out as -0.29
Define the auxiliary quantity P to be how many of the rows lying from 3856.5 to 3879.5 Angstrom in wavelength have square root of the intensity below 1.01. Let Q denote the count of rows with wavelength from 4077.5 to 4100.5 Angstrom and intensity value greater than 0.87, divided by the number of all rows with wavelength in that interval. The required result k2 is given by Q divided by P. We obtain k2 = 0.04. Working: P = 23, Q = 1.0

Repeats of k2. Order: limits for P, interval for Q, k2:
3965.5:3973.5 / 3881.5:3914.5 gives 0.05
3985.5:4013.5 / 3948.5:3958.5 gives 0.45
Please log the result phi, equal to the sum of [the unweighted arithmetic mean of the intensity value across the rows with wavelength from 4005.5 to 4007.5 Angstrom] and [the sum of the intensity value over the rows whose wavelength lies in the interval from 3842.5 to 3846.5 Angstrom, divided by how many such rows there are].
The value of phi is 1.87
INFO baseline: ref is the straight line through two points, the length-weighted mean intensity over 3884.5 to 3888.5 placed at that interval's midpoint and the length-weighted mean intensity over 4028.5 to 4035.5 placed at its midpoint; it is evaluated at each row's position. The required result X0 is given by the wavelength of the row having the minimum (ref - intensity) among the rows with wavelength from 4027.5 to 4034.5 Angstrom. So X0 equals 4034 Angstrom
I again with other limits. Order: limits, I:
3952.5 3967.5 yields 3954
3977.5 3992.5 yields 3991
